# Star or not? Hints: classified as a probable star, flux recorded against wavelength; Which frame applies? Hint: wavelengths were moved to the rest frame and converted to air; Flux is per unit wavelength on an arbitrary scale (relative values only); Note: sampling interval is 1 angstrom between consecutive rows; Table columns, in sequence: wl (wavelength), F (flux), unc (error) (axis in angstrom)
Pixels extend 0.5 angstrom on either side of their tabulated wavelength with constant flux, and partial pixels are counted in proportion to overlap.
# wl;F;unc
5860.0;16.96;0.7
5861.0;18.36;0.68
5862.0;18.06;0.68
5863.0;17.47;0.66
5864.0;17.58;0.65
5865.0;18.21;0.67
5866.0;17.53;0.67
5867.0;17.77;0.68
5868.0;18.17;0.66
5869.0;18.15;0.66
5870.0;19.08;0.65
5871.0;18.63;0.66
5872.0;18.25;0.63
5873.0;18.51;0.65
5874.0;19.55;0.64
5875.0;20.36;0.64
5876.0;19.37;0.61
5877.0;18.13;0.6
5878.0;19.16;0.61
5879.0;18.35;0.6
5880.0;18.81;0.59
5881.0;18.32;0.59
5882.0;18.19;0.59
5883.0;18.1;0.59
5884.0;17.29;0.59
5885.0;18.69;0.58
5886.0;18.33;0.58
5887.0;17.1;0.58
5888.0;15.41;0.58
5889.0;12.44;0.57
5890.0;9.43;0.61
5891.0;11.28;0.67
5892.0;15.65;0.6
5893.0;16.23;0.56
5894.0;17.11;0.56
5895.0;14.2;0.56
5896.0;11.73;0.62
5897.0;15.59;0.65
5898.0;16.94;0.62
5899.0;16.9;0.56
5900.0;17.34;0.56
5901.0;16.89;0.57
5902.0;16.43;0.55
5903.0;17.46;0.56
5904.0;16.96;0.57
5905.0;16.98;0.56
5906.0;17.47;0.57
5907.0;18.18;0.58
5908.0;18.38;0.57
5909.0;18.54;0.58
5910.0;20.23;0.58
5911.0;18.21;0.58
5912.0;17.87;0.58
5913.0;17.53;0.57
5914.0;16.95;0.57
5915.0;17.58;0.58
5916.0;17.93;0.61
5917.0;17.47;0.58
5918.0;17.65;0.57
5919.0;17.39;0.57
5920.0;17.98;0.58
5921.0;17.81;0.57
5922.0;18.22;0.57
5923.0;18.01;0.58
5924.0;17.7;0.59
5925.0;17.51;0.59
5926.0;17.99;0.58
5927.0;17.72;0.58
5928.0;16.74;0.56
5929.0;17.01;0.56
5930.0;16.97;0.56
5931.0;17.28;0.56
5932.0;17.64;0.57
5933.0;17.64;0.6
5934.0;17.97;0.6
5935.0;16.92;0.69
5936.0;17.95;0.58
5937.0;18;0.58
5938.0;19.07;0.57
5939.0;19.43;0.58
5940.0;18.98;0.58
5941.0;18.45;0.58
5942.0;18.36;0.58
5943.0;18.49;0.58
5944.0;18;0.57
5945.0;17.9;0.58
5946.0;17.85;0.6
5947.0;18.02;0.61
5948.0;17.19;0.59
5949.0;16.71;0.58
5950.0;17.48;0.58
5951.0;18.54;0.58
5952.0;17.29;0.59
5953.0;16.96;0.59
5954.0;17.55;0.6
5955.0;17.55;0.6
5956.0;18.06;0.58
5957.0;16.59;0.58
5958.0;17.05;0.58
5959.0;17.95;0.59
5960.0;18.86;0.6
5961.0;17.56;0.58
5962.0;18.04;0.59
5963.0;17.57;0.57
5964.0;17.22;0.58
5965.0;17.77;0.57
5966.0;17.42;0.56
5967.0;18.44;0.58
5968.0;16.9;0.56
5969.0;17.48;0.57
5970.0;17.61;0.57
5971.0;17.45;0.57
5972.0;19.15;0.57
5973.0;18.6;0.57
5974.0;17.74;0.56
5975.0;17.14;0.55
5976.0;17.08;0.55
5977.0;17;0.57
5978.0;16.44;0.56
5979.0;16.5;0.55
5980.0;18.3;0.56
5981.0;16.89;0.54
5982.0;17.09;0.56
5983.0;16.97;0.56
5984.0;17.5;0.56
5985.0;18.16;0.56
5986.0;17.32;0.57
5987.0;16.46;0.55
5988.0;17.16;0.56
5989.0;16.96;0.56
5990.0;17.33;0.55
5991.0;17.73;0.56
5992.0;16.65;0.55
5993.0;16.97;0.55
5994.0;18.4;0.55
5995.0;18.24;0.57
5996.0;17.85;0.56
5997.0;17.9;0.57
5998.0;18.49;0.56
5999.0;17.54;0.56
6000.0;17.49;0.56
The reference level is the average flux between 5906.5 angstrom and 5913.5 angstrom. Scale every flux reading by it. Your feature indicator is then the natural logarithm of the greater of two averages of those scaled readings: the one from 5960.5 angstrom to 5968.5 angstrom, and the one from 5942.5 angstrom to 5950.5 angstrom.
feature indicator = -0.040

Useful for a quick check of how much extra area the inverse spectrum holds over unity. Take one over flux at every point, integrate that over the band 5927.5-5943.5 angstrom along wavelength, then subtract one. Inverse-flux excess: -0.106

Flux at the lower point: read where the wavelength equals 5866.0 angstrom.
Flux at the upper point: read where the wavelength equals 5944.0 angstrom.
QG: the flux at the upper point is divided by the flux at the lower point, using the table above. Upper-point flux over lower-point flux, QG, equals 1.03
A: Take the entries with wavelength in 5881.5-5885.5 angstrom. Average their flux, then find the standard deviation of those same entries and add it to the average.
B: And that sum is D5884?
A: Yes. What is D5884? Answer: 18.6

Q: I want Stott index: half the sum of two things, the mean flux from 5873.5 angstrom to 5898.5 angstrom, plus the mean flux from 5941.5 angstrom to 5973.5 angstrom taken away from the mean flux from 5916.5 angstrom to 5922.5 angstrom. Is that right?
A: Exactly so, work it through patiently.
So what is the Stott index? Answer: 8.3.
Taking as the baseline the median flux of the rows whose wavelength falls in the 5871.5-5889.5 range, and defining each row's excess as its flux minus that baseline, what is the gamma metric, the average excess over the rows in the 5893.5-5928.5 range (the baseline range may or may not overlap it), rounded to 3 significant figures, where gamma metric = -1.02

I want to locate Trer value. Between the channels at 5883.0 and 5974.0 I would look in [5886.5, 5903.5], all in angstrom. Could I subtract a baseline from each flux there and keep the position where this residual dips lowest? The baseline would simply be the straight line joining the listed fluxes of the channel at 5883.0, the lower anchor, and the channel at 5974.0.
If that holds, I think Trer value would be 5890.0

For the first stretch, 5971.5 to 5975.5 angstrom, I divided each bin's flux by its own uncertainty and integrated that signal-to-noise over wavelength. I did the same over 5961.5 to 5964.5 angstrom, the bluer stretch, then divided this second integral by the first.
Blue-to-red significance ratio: 0.71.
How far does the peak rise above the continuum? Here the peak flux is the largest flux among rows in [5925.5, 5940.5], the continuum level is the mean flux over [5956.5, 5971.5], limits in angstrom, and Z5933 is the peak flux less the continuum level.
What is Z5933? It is 1.8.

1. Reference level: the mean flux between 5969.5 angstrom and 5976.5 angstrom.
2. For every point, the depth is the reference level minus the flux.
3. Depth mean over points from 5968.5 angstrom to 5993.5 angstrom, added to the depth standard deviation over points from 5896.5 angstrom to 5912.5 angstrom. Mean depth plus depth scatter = 1.5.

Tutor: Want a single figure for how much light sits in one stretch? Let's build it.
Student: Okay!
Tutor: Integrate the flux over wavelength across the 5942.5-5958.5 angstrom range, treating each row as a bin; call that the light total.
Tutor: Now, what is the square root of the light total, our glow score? 16.8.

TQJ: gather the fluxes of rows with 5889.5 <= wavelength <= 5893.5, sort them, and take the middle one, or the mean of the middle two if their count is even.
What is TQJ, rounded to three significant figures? 13.5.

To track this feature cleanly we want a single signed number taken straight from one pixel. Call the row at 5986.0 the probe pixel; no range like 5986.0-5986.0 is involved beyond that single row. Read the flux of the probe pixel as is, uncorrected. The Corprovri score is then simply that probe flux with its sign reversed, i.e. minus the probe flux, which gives -17.3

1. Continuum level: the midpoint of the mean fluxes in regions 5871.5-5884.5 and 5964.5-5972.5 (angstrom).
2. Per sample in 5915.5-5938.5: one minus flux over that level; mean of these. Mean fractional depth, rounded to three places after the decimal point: 0.029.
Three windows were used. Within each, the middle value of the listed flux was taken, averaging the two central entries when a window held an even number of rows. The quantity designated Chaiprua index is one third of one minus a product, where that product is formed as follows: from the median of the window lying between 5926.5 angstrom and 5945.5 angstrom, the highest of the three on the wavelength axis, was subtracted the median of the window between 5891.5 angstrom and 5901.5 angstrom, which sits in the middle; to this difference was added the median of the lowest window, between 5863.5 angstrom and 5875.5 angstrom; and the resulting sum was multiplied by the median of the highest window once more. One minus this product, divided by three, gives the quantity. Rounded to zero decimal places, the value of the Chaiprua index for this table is -117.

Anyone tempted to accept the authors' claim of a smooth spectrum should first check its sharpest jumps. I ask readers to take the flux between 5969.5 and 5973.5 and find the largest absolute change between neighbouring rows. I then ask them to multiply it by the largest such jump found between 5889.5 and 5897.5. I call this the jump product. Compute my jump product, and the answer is 7.4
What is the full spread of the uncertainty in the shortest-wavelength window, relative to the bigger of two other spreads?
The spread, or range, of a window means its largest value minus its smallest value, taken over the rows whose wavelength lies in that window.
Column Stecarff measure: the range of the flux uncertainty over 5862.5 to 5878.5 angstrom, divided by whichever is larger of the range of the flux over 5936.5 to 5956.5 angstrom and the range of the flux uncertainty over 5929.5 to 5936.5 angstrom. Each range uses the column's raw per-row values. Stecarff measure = 0.03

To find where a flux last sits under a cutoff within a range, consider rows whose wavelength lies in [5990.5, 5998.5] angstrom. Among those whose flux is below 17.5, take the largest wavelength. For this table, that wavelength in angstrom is 5993.0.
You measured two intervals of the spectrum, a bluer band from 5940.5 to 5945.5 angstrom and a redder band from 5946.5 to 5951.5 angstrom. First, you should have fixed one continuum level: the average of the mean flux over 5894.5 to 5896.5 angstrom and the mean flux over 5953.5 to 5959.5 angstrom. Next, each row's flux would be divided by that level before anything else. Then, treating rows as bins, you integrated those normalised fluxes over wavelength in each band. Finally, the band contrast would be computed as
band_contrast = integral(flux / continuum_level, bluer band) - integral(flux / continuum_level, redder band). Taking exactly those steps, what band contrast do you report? 0.2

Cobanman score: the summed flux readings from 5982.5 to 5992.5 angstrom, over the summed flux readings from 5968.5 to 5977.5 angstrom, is 1.1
